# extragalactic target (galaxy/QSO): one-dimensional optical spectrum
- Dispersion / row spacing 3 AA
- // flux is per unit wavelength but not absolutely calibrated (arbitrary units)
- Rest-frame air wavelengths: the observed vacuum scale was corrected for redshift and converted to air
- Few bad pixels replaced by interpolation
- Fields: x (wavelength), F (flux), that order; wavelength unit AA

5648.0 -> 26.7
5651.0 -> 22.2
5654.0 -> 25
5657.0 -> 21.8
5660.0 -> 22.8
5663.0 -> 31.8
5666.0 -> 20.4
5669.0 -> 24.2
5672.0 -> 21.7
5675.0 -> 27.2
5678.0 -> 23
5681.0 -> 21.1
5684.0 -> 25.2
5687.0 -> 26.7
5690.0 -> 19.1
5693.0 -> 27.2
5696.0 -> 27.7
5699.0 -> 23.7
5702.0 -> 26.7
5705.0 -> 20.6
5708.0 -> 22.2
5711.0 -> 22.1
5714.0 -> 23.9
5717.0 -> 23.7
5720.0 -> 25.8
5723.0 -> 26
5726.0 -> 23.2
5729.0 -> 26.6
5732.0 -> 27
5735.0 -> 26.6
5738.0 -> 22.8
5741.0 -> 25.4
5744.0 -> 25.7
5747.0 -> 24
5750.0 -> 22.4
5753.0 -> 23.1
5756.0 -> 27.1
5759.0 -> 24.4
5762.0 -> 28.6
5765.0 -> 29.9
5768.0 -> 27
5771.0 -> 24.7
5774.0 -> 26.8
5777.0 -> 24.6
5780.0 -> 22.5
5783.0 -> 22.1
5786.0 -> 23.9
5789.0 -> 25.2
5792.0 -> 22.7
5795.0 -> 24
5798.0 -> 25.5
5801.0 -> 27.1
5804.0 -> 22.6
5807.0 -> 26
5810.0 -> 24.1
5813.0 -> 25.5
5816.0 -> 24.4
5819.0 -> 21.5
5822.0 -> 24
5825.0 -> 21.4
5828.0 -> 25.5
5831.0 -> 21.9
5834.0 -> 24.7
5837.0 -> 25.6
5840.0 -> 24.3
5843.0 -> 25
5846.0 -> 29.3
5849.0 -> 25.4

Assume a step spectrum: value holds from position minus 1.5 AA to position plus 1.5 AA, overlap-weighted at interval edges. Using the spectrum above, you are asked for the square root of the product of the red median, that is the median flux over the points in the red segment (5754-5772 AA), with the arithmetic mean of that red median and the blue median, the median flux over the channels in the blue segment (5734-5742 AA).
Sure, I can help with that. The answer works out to 26.6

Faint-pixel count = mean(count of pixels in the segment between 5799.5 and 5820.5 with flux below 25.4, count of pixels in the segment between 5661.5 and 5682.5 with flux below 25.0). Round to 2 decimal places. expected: 4.50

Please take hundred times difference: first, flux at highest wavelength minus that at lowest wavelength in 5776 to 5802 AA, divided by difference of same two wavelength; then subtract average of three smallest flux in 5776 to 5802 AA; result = -2233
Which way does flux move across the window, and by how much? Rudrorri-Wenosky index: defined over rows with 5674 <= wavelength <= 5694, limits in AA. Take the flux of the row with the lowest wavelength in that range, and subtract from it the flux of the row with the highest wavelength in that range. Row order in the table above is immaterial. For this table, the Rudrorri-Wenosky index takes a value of 0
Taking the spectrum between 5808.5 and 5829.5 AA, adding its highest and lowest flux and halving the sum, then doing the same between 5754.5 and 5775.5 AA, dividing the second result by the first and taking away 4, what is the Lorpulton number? -2.84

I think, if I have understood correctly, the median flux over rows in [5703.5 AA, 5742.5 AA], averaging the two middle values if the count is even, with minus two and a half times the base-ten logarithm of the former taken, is -3.45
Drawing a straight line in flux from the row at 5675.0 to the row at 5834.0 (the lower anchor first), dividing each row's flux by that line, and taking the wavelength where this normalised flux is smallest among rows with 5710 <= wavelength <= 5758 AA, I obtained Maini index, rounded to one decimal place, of 5711.0 AA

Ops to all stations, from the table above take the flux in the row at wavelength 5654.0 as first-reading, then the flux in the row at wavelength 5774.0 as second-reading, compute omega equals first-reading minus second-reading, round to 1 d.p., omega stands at -1.8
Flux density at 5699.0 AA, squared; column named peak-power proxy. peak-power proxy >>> 562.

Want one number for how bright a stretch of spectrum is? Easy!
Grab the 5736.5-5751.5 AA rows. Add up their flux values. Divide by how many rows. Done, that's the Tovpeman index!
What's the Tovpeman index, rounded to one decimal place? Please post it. 24.1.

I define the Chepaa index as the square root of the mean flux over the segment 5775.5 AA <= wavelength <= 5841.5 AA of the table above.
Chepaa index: 4.90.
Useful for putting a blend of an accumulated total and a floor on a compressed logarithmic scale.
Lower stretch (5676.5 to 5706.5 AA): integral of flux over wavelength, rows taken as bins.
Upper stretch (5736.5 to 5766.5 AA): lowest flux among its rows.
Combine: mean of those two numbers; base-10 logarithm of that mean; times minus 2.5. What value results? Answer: -6.43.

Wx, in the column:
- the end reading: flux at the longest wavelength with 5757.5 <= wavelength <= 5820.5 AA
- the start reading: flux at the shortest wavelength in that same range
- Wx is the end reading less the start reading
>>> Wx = -2.9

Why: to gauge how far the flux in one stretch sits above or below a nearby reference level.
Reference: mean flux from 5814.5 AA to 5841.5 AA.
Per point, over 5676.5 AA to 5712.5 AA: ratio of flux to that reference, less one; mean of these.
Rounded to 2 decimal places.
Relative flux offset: 0.00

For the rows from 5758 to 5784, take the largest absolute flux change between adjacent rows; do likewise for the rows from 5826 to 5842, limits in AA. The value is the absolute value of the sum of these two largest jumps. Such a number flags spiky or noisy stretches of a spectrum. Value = 7.8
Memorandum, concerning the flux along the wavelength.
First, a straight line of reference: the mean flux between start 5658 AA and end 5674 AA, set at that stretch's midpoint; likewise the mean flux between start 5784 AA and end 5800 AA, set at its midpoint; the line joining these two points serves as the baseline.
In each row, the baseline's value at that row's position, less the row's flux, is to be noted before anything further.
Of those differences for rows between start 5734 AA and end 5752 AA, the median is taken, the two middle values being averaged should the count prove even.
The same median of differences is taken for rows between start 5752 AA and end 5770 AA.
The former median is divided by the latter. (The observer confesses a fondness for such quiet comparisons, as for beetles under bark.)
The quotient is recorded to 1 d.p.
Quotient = 0.2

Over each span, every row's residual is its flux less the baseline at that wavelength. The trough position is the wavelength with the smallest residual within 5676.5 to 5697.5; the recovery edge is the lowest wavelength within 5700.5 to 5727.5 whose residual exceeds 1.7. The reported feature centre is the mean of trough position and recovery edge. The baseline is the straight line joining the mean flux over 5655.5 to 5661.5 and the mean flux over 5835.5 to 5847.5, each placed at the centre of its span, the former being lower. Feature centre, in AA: 5696.0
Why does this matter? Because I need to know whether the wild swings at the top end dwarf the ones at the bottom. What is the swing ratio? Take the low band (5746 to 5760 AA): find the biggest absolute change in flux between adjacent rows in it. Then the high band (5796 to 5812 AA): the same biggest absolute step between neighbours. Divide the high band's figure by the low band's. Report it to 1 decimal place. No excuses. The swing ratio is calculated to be 1.1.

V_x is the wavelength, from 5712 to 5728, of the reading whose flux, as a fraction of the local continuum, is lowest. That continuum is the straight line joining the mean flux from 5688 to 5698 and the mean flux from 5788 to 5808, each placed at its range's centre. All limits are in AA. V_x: 5726.0 AA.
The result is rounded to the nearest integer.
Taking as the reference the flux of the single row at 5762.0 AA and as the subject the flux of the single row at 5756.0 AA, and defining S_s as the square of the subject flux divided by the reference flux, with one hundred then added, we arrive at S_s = 126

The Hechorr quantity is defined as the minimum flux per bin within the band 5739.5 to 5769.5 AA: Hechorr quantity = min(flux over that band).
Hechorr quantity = 22.4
